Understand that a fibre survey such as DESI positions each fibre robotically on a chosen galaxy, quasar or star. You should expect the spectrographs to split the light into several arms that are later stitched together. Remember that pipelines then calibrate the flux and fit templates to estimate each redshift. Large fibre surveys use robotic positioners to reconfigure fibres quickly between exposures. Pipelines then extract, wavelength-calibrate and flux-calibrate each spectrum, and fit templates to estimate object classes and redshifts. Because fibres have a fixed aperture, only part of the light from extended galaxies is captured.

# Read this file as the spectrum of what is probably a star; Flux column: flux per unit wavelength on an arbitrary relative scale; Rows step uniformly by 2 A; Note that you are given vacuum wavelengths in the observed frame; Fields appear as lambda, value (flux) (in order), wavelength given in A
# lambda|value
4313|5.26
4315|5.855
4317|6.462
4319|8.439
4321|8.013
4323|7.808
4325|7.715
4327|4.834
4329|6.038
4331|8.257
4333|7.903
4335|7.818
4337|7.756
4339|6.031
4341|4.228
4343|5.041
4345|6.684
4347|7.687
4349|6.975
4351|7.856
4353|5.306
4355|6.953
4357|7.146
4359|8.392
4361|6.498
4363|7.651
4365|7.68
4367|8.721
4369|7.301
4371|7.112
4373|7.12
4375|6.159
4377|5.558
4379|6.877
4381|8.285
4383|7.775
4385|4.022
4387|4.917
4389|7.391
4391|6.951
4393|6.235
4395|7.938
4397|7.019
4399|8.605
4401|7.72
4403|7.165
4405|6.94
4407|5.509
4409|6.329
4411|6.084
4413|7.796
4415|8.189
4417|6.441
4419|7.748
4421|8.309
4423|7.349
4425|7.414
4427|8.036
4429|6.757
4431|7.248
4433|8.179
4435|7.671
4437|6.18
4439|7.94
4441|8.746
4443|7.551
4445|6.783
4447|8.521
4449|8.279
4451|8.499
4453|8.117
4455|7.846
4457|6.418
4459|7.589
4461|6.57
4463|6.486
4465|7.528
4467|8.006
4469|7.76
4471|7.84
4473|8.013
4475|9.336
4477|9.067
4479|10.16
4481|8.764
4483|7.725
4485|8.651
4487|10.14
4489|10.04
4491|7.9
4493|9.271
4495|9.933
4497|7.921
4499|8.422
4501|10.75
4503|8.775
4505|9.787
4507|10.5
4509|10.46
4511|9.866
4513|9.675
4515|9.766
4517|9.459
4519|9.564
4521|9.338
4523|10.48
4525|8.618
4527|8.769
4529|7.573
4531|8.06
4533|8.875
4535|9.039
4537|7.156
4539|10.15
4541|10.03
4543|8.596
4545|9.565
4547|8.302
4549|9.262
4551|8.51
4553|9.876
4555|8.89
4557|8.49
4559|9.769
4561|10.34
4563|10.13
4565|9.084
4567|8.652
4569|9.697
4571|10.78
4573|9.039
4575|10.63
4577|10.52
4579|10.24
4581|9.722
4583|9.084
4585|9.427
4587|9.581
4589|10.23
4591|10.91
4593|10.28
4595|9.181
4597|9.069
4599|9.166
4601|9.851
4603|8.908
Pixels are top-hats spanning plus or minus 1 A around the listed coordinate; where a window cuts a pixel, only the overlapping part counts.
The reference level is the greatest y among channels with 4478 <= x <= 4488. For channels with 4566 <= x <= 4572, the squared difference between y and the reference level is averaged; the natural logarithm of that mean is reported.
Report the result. 0.0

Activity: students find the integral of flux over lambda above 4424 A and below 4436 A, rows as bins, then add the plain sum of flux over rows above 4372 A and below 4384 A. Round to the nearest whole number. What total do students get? 132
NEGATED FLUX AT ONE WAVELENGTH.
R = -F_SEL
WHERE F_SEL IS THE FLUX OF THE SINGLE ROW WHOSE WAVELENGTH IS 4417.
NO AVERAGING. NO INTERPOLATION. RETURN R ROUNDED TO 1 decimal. -6.4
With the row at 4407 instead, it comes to -5.5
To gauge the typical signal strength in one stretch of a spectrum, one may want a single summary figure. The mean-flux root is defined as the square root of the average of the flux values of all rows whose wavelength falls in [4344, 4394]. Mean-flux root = 2.63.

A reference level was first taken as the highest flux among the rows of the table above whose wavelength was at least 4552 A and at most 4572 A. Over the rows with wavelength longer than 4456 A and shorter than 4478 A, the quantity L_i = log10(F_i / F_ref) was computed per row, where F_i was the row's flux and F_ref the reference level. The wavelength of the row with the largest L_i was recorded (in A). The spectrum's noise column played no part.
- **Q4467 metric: 4475 A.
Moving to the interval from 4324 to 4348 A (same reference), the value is 4331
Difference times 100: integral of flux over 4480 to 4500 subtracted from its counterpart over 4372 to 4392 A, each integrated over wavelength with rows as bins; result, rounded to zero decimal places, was -4742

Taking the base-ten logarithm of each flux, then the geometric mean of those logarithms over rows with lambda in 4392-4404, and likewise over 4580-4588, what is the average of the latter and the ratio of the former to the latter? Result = 0.933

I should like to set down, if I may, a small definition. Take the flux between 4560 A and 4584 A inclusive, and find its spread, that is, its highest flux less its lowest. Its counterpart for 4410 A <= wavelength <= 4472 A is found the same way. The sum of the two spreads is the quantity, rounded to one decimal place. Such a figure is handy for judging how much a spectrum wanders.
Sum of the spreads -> 4.8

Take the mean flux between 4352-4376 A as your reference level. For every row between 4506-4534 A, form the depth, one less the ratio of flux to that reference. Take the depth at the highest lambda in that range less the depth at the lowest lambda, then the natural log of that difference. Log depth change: -1.5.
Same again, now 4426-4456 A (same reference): -3.6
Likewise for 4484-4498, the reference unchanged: -2.3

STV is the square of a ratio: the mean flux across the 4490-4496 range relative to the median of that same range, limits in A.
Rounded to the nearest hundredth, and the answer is 0.95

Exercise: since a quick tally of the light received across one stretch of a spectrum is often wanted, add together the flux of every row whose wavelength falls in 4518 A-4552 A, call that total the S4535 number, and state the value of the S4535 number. 152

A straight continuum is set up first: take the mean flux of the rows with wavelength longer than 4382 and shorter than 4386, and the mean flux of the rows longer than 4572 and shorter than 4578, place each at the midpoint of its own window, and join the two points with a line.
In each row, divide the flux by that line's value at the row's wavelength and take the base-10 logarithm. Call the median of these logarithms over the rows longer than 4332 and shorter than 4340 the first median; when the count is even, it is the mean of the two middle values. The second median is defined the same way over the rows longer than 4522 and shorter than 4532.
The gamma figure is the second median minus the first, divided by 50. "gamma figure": -0.0045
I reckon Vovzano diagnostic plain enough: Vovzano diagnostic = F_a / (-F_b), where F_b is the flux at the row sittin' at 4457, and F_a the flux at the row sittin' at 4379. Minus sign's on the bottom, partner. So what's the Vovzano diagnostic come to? -1.07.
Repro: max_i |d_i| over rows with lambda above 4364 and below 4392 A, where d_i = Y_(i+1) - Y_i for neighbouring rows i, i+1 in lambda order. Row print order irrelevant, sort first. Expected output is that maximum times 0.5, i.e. 1.88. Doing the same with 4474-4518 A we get 1.16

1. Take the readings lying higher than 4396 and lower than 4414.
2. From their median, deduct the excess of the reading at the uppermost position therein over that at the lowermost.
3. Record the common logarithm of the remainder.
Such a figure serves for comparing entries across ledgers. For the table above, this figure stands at 0.80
